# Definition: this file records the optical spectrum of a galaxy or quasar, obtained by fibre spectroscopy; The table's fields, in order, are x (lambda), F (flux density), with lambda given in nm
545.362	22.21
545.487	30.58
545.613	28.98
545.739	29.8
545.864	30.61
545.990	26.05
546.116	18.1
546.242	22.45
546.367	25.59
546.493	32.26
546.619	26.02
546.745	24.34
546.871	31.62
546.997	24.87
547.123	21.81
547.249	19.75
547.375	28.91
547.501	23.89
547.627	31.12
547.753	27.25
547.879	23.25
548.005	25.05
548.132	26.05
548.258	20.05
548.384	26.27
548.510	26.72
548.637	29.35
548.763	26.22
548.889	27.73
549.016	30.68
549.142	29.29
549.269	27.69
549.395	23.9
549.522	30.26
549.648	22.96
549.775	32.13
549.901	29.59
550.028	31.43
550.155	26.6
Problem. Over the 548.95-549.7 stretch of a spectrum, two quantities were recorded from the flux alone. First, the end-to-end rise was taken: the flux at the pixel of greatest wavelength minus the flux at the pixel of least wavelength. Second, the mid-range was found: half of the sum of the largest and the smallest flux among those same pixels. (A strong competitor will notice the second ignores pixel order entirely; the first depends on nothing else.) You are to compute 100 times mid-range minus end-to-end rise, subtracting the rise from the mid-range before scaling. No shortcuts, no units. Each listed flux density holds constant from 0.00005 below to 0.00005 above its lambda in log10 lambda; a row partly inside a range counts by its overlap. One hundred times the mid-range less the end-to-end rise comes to 3454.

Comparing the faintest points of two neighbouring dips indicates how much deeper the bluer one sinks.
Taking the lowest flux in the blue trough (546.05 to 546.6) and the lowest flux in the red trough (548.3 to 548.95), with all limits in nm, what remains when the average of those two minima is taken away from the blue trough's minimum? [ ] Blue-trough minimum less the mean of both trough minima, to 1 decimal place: -4.1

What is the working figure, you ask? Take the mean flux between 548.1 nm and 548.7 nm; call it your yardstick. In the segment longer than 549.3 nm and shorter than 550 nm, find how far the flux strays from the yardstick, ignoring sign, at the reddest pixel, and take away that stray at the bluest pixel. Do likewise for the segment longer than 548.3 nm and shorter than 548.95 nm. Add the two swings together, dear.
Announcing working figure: 3.6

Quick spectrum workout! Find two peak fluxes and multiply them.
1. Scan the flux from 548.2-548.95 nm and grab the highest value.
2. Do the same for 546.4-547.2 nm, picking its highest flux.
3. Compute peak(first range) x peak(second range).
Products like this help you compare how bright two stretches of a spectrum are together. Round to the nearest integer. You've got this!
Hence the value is 947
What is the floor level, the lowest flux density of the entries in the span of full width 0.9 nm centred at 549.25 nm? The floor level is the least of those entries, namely 22.96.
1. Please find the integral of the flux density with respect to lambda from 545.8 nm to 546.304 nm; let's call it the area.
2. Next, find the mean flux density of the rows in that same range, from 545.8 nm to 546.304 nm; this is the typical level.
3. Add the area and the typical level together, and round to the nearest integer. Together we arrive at 37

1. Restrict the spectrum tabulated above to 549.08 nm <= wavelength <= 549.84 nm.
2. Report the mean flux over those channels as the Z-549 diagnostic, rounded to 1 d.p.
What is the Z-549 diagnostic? 27.7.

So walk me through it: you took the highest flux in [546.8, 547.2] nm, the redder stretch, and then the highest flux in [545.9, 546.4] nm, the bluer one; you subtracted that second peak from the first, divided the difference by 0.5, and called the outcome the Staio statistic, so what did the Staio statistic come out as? 11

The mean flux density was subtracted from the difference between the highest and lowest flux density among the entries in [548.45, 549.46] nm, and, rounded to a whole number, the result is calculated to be -21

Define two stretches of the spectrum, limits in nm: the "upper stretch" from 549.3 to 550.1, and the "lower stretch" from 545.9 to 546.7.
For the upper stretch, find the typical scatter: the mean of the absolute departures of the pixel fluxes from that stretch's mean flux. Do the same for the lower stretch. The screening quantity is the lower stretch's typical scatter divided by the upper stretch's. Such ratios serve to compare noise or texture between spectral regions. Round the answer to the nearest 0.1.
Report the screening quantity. 1.0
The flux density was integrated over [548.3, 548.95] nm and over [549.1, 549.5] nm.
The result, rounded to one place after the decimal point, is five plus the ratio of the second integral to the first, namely 5.6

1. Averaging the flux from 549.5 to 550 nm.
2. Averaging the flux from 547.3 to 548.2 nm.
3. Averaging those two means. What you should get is 27.6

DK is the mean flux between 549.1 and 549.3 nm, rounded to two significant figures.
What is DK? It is 28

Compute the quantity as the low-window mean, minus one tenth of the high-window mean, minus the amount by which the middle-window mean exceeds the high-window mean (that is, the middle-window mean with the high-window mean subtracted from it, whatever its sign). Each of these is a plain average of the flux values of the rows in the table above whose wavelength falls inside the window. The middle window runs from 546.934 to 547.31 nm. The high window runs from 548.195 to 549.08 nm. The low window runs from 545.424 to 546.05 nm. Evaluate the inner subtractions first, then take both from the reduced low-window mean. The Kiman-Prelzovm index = 31.1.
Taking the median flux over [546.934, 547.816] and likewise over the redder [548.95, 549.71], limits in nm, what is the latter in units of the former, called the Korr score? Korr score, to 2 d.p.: 1.15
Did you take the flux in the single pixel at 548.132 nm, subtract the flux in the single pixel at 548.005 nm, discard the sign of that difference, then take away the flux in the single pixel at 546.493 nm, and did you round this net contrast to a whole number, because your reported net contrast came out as -31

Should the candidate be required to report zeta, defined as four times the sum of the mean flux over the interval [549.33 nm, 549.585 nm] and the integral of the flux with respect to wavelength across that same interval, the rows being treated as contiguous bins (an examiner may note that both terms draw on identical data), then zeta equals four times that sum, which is 136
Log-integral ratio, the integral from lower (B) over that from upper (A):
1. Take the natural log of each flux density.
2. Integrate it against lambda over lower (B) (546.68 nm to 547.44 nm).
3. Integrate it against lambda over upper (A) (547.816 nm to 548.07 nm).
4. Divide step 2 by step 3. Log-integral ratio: 3.0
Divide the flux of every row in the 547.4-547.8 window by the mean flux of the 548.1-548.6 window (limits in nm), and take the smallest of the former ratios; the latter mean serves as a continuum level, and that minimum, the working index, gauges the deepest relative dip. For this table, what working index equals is 0.96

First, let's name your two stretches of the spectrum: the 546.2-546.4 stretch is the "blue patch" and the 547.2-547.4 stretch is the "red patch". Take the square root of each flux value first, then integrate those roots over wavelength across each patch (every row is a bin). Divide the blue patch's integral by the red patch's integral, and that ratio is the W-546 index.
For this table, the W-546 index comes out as 1.0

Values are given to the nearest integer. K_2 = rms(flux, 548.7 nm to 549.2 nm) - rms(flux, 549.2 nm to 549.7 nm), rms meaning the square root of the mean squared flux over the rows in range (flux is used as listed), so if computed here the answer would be 2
